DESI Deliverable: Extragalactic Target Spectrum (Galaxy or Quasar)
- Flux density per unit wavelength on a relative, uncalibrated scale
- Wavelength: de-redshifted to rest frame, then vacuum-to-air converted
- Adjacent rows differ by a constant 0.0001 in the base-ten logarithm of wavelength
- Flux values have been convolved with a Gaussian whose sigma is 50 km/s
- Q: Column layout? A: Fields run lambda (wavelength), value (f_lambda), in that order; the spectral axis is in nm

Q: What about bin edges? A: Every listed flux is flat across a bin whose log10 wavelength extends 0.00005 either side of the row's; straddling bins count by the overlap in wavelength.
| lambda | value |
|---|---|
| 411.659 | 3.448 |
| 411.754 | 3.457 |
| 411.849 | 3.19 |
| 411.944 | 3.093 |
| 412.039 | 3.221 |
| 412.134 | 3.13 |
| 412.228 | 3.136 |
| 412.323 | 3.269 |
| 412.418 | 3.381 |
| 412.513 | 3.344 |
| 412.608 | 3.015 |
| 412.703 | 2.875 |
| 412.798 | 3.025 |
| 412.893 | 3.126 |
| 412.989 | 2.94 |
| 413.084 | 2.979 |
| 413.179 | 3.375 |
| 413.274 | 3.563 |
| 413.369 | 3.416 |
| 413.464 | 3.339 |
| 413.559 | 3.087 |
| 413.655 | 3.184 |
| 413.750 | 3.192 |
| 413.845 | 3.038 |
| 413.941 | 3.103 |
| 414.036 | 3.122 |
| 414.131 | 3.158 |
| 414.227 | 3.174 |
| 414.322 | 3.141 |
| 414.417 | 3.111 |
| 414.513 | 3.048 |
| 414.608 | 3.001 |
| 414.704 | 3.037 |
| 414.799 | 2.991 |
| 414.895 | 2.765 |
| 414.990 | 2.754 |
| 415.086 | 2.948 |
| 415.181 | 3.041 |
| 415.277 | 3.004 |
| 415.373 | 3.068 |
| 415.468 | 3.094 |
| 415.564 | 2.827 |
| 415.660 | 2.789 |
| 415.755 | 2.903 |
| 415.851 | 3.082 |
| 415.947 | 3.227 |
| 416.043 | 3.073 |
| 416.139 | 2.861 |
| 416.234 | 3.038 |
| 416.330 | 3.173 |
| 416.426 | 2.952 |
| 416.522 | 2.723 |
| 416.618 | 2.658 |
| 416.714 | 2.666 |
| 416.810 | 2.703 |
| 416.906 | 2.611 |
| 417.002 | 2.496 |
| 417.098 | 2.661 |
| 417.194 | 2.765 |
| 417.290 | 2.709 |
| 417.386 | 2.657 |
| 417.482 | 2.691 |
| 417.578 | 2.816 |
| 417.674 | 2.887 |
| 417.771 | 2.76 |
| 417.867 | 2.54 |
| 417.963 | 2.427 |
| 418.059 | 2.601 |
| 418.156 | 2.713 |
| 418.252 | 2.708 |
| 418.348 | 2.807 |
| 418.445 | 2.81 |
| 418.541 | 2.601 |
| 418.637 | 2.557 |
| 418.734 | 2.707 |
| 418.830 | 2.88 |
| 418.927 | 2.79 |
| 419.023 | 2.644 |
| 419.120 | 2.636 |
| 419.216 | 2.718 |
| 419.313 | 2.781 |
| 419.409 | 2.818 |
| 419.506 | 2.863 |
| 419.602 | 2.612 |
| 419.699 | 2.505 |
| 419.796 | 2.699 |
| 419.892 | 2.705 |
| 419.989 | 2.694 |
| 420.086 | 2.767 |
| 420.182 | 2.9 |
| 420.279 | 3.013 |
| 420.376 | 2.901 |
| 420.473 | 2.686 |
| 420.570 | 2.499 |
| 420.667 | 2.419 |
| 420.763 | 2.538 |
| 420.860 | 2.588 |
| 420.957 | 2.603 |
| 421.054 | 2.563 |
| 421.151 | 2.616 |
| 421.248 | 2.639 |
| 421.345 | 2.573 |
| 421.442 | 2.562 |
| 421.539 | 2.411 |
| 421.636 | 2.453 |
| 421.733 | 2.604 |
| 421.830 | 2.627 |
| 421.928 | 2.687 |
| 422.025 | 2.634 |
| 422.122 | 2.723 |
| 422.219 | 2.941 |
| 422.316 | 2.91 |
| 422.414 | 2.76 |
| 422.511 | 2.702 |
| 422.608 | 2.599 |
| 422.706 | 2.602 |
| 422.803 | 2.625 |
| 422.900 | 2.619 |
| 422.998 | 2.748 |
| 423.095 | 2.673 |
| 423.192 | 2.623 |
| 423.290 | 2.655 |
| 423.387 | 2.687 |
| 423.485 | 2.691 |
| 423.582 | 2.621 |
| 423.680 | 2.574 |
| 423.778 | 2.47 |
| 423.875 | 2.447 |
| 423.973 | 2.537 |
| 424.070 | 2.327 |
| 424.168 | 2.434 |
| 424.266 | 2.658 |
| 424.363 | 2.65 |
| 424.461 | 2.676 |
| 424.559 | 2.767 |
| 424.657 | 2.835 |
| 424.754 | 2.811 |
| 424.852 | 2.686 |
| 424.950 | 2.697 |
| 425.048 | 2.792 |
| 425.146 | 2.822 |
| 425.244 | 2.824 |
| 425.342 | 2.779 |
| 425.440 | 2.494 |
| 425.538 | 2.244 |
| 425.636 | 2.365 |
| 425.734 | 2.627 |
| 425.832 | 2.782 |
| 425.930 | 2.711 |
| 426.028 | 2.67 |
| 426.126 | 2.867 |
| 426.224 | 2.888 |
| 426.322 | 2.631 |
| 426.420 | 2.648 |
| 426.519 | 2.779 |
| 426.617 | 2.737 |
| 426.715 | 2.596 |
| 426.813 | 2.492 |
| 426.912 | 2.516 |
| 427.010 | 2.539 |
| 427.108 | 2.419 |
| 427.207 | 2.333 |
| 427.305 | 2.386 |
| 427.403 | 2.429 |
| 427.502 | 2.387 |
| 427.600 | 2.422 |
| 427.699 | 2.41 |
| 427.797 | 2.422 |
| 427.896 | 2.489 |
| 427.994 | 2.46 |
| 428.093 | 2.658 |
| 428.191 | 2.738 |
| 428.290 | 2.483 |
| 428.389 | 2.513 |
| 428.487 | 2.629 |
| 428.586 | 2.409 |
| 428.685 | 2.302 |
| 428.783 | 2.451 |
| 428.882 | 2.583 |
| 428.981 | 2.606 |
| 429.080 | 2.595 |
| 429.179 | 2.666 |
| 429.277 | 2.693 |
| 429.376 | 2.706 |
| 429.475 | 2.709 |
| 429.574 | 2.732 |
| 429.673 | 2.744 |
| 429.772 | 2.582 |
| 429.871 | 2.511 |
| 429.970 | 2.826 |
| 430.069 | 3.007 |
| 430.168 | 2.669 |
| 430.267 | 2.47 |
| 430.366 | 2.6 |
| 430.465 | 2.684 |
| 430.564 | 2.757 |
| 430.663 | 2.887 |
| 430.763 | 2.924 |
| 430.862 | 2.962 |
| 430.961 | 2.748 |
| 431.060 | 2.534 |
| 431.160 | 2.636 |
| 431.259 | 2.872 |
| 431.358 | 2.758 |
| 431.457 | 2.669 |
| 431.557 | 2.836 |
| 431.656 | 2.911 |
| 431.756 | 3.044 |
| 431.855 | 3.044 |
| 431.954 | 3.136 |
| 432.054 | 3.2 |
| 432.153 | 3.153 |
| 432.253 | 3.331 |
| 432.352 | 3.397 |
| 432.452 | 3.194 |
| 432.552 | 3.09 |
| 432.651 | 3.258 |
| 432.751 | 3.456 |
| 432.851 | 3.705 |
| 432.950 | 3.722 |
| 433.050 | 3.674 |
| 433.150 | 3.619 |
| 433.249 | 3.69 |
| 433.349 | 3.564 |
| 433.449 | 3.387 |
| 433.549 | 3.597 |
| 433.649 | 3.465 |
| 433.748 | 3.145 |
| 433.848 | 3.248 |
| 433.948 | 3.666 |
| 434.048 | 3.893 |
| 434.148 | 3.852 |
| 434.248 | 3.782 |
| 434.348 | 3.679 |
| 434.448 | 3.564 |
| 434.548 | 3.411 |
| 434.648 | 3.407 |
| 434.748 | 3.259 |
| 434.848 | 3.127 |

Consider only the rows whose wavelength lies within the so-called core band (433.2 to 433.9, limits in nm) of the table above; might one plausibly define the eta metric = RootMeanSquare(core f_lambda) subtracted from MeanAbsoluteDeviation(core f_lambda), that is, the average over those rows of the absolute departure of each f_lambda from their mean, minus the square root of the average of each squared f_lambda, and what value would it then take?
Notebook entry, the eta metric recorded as -3.29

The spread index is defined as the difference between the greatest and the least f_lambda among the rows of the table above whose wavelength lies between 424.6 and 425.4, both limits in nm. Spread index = 0.15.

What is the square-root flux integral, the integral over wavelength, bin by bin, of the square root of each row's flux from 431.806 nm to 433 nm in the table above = 2.17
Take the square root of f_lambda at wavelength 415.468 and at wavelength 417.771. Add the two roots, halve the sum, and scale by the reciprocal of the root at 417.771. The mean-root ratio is 1.03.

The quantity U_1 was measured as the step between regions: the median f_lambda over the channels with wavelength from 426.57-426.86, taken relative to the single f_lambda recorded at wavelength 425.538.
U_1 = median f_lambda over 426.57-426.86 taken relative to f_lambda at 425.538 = 0.35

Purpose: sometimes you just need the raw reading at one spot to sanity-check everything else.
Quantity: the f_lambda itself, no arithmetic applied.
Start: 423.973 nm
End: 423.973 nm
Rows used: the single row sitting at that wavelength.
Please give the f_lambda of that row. 2.537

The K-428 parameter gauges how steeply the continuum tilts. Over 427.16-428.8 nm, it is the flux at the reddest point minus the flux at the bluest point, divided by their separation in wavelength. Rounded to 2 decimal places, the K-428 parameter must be 0.07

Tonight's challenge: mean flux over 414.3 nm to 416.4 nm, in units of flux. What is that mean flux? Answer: 3.00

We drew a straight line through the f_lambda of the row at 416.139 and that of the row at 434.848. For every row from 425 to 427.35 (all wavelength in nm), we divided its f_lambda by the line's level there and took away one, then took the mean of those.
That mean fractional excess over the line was -0.13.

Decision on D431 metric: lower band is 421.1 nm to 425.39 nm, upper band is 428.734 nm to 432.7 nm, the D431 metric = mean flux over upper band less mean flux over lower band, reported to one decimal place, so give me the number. 0.2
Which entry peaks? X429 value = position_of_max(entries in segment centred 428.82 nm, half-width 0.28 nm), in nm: 428.981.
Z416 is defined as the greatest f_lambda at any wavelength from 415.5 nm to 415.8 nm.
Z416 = 2.903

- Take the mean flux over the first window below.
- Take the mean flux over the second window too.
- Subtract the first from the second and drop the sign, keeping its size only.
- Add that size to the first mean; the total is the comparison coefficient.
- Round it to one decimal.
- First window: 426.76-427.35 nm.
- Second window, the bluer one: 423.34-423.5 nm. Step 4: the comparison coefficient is 2.7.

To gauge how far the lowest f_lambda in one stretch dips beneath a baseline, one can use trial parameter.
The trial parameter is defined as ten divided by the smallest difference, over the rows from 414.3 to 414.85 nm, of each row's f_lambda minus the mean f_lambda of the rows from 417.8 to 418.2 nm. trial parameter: 24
